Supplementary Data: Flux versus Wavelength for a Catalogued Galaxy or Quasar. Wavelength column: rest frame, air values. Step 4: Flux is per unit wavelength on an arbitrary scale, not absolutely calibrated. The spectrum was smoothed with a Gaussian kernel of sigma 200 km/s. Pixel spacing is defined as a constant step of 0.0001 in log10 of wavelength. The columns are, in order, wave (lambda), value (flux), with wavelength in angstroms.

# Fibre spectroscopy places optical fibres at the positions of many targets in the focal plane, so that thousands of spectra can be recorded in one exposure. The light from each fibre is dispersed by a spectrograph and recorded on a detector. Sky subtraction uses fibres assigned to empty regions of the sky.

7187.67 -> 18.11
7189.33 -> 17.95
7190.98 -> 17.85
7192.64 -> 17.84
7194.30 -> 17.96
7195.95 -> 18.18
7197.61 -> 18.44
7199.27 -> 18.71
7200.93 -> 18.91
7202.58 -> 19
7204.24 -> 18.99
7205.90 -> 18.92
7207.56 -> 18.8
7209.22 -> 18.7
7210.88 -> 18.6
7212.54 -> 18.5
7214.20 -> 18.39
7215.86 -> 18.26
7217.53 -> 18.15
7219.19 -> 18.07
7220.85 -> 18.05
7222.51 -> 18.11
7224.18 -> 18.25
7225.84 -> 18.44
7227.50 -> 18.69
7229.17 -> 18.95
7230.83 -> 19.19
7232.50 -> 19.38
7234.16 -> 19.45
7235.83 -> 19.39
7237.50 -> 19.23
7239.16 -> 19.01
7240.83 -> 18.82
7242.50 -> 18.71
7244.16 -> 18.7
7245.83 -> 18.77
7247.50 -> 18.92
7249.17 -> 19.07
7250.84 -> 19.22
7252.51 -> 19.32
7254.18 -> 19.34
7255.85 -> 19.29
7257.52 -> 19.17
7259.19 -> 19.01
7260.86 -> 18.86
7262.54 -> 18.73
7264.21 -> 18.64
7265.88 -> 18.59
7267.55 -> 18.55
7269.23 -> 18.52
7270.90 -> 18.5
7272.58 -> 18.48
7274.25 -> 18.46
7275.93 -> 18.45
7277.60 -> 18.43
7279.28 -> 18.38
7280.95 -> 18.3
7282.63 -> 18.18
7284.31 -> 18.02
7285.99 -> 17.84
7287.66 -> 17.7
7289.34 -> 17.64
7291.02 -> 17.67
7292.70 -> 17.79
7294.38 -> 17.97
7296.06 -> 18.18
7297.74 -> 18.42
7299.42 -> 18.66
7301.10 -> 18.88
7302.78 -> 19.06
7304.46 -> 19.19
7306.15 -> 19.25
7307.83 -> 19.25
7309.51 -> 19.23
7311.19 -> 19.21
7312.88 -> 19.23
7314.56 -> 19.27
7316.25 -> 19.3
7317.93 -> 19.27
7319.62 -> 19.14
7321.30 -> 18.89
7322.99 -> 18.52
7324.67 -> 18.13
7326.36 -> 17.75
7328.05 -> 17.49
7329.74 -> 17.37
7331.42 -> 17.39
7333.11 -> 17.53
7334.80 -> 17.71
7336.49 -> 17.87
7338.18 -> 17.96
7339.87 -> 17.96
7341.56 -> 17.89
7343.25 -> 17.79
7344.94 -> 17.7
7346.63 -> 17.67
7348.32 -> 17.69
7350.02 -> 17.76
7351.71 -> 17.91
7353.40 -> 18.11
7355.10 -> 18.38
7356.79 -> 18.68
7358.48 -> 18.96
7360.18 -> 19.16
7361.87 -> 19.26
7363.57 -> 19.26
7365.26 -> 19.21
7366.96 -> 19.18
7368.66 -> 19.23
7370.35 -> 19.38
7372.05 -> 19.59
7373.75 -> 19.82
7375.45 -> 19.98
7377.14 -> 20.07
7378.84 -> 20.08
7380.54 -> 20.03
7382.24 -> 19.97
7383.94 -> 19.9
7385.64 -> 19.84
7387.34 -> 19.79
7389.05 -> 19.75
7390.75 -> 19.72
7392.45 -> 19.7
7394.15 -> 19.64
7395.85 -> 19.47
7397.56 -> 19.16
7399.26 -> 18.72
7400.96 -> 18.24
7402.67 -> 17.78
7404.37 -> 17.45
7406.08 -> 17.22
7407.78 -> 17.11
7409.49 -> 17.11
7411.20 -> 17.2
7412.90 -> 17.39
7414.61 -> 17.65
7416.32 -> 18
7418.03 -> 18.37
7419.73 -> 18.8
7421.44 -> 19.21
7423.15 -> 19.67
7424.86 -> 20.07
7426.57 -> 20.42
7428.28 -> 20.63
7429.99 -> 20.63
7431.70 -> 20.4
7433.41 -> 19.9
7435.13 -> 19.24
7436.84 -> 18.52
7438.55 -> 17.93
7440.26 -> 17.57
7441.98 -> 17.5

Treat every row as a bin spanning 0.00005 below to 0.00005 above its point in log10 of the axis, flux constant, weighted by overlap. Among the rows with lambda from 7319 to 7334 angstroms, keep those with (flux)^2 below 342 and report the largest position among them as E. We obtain 7333.11 angstroms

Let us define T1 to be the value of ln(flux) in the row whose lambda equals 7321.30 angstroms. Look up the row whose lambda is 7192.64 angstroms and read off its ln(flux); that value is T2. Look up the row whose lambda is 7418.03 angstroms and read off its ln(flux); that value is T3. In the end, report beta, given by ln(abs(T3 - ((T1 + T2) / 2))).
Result -7.3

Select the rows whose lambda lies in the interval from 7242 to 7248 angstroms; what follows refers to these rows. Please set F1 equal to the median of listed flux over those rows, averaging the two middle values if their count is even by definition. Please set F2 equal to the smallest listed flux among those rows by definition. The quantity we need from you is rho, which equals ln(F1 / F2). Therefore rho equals 0.002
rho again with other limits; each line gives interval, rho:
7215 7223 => 0.003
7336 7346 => 0.010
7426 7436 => 0.059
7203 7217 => 0.021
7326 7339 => 0.014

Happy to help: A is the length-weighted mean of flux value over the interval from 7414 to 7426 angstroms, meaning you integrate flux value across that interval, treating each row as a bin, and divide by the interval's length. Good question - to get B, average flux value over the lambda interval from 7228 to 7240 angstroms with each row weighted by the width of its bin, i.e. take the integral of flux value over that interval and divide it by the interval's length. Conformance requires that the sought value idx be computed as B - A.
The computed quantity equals 0.3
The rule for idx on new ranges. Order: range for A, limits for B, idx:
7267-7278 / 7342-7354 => -0.7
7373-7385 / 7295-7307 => -1.2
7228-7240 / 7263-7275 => -0.7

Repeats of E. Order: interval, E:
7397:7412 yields 7411.20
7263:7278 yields 7277.60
